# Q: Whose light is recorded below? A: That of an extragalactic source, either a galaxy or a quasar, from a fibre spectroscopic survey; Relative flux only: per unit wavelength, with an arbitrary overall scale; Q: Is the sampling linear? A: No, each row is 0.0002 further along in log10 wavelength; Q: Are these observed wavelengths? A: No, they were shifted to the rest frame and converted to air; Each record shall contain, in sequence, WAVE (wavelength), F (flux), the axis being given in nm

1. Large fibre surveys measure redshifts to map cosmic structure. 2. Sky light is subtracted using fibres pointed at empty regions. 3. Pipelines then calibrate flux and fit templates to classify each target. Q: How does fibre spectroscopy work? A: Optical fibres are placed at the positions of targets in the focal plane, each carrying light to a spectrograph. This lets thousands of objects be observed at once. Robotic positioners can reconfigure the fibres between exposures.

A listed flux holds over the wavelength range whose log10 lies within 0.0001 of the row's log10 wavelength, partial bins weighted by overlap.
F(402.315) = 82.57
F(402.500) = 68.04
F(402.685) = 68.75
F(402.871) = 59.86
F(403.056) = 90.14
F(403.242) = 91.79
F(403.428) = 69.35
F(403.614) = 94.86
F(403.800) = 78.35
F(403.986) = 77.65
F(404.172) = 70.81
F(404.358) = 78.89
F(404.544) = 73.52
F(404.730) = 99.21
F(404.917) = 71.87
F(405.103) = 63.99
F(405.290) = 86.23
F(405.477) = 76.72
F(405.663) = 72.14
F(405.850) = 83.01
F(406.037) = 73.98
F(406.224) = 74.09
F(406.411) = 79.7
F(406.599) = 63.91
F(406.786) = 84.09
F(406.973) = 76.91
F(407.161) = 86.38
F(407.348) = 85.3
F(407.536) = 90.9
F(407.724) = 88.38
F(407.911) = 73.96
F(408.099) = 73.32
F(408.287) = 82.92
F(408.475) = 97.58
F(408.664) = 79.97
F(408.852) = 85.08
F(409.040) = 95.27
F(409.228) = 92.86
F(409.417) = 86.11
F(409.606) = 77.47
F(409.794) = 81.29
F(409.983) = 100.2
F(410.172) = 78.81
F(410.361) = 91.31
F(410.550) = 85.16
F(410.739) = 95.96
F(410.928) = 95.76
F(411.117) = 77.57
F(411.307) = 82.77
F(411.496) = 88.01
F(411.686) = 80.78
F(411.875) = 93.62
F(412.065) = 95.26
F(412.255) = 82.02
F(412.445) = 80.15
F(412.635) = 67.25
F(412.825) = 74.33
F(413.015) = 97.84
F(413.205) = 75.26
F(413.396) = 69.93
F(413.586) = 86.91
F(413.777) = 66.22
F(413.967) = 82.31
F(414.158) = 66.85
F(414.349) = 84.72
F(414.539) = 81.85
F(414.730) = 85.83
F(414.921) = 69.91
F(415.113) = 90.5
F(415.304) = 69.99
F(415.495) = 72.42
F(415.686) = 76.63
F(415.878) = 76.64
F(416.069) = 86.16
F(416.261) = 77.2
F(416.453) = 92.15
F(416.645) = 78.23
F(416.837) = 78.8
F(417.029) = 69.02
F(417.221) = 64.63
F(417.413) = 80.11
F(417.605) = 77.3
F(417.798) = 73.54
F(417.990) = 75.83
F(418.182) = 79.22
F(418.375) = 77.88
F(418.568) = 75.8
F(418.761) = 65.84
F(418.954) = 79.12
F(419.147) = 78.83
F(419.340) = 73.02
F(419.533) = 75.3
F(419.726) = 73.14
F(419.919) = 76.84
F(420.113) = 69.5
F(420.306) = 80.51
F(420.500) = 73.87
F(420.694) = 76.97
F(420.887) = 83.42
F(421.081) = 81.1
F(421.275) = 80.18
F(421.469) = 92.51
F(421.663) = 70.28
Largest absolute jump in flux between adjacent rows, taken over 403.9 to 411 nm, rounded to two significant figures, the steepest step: 27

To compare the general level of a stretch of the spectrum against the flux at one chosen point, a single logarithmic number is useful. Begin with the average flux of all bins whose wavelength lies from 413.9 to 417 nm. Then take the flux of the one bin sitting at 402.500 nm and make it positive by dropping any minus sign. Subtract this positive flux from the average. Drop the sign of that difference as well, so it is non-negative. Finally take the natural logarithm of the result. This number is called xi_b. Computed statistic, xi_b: 2.4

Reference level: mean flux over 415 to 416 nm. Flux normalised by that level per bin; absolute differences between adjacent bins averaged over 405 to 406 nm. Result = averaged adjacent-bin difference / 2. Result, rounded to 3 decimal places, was 0.076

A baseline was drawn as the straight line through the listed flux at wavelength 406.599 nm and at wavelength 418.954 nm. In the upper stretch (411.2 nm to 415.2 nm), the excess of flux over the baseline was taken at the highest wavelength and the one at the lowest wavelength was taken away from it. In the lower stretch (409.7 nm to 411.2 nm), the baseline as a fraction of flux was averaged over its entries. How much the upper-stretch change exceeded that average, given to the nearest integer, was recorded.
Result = 2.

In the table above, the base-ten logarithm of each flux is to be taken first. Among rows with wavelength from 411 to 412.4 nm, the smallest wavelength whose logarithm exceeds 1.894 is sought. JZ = 411.307 nm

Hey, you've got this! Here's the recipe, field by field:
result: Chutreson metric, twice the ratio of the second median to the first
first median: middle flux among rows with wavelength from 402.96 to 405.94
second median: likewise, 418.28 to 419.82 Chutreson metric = 1.94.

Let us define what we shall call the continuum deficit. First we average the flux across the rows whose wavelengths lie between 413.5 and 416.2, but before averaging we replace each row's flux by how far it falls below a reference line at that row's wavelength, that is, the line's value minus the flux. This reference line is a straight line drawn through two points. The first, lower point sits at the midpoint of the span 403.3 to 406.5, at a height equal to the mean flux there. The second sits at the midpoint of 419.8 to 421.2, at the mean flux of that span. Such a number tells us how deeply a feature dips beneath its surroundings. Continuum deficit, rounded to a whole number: -1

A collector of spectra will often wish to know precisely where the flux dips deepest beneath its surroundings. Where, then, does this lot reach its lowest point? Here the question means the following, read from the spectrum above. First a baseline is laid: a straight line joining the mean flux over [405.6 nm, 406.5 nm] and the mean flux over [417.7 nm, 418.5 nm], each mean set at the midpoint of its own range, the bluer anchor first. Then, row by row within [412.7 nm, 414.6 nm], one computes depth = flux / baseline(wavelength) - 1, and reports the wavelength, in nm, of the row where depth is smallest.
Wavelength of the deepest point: 413.777 nm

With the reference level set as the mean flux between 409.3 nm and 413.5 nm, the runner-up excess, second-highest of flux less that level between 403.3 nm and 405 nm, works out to 10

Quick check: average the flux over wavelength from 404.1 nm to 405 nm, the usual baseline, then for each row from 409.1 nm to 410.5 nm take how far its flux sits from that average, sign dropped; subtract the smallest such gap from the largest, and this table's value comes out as 21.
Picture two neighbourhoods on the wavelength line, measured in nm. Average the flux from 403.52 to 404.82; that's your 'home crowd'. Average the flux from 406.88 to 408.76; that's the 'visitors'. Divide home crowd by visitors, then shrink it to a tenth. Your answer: 0.098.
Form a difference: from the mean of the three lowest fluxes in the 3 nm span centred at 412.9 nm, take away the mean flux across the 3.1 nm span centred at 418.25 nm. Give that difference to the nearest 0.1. -8.1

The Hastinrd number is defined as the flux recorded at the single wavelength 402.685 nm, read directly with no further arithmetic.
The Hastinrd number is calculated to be 68.75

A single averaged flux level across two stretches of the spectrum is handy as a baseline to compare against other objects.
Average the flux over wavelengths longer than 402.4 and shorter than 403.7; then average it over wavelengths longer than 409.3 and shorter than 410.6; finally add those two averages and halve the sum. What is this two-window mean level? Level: 81.7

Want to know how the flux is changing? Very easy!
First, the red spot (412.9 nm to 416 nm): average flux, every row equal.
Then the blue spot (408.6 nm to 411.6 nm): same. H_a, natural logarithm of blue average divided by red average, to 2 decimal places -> 0.11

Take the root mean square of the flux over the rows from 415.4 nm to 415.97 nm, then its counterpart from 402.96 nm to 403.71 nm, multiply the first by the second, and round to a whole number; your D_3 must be 6556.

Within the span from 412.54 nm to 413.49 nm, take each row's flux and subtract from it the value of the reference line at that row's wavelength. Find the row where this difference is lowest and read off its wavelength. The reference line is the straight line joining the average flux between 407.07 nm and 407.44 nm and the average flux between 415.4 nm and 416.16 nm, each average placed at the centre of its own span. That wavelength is 412.635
